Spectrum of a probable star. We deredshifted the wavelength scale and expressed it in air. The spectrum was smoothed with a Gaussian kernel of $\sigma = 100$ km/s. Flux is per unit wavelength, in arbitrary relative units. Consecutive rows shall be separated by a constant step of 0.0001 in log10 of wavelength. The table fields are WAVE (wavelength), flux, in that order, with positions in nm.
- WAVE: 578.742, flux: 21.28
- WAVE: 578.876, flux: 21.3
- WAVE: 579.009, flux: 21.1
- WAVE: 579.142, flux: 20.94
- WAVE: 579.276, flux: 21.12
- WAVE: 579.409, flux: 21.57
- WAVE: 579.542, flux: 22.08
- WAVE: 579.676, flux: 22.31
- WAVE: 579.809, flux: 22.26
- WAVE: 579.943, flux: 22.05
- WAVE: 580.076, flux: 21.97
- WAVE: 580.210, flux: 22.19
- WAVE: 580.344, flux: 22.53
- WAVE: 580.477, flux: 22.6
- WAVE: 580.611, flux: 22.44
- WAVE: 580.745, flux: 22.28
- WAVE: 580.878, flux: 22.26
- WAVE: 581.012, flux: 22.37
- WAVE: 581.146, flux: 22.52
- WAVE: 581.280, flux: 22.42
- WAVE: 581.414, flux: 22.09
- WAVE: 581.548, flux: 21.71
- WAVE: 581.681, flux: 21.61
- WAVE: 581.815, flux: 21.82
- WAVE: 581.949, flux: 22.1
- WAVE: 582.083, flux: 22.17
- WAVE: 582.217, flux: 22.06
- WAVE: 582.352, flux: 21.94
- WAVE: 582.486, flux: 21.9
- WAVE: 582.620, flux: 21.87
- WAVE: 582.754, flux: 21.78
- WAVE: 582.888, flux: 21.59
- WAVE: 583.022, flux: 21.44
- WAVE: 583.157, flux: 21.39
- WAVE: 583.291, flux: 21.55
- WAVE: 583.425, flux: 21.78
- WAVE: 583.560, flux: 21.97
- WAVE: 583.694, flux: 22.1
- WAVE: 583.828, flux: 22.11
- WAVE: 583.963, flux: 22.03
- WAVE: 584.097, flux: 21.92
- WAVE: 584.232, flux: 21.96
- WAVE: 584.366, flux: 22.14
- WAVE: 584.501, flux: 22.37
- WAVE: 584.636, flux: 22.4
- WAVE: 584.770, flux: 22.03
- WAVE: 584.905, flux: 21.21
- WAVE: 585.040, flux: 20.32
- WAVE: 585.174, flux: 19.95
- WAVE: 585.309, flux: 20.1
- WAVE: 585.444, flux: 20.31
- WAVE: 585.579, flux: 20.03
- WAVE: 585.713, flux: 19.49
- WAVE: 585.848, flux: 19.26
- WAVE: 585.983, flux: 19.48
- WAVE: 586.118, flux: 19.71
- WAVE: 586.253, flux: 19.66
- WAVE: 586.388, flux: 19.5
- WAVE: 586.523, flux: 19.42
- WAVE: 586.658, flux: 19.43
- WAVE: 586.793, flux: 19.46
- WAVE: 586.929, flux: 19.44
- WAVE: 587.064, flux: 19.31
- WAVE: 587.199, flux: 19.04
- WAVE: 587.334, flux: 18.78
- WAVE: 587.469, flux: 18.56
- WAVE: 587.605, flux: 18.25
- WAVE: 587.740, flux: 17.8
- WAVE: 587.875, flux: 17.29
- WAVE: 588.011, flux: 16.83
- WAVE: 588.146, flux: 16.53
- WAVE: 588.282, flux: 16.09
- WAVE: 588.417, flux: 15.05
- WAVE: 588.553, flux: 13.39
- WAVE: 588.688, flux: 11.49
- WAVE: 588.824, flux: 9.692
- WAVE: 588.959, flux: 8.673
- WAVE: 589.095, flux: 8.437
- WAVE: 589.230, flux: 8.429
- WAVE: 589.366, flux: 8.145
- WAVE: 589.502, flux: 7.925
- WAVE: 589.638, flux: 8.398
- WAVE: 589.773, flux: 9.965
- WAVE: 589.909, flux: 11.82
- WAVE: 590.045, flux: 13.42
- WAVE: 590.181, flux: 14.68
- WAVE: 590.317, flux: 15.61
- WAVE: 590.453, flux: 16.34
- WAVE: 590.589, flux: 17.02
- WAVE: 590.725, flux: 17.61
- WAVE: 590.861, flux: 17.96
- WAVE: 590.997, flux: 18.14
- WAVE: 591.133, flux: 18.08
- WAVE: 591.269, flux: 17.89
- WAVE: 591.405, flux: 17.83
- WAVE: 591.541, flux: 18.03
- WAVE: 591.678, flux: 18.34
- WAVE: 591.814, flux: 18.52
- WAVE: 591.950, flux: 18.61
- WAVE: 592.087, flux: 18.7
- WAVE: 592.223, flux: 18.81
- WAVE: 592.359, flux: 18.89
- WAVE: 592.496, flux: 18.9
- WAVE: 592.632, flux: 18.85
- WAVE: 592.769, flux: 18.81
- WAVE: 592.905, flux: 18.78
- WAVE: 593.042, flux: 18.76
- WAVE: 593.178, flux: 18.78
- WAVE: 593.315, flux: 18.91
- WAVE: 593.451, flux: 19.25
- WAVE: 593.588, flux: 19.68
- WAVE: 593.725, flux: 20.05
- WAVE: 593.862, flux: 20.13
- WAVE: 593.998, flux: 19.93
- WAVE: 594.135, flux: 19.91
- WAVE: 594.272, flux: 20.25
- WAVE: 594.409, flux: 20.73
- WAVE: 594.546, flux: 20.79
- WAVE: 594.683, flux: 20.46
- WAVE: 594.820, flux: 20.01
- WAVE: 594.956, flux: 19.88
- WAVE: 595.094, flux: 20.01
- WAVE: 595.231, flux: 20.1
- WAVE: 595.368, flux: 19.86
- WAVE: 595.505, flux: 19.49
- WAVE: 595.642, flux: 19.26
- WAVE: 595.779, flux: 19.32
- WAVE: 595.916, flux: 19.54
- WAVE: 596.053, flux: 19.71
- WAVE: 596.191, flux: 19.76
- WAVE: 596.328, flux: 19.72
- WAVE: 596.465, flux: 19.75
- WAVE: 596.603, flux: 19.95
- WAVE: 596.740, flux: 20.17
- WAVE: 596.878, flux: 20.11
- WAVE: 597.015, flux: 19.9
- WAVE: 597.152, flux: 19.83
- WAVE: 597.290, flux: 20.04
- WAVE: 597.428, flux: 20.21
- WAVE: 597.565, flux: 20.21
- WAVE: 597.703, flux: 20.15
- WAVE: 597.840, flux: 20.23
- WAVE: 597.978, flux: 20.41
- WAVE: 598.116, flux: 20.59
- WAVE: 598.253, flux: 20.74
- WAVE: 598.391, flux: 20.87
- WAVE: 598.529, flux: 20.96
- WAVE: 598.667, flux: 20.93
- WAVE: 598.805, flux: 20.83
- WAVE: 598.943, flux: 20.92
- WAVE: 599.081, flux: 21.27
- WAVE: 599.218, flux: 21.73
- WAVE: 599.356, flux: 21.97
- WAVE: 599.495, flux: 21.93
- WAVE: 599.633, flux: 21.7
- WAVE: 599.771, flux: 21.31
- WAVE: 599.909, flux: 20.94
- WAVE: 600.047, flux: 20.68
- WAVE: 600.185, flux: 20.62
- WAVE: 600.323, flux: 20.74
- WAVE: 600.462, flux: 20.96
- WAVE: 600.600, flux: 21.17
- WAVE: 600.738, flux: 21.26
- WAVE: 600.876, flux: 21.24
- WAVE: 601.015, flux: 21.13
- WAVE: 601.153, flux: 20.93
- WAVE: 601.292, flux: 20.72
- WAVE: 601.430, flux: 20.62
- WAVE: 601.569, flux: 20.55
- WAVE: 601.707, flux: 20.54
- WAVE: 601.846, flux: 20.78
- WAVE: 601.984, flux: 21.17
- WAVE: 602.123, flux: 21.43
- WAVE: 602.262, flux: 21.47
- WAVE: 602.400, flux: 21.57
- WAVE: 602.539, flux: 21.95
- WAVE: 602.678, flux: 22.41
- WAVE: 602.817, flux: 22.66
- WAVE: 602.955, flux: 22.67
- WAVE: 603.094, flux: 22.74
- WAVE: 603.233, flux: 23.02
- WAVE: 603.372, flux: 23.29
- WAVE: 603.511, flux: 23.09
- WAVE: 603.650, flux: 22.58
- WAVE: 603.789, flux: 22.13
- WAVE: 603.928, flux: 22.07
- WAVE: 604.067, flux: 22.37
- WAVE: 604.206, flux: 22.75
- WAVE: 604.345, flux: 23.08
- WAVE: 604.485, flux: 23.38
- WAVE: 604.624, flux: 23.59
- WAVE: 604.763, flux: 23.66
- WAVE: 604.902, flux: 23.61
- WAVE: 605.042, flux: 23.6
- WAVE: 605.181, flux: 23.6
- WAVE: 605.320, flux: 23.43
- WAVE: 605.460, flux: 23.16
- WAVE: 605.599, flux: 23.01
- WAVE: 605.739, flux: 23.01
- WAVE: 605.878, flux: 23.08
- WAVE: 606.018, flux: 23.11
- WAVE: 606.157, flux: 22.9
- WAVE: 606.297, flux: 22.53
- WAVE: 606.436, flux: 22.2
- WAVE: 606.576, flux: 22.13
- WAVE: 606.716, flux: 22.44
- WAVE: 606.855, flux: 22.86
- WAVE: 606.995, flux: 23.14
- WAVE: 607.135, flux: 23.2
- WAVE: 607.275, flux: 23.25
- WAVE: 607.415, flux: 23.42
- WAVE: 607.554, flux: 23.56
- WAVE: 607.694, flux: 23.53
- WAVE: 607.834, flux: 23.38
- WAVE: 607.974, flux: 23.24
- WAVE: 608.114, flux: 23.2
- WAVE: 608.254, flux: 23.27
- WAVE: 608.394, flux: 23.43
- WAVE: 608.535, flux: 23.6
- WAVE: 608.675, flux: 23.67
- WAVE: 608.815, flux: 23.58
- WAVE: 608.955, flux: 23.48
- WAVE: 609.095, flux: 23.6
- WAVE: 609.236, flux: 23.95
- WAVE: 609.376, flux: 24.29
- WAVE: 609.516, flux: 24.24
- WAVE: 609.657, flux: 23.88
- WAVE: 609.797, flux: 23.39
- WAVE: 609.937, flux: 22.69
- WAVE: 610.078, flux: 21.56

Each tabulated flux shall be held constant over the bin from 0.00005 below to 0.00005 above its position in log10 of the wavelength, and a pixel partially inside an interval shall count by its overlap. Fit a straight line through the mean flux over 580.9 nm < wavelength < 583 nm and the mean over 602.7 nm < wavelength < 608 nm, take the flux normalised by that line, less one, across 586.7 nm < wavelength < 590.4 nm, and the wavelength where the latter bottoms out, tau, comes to 589.502 nm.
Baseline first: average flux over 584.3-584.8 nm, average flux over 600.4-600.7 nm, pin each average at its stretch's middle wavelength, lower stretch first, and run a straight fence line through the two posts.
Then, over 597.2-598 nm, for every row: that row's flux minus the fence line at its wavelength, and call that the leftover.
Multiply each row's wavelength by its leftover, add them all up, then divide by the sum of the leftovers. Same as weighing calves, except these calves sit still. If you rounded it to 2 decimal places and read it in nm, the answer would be 597.61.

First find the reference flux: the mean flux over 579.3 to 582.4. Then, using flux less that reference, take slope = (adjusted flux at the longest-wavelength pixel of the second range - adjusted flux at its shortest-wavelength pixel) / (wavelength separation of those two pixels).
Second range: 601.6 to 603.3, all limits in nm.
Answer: 1.63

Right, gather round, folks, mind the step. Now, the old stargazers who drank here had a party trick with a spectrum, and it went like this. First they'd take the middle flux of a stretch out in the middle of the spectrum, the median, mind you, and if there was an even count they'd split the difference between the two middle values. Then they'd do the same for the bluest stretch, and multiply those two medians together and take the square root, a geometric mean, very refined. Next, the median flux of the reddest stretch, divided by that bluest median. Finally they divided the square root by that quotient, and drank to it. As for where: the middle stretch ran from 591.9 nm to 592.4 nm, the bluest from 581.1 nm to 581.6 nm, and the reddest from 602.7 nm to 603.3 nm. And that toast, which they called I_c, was 20.0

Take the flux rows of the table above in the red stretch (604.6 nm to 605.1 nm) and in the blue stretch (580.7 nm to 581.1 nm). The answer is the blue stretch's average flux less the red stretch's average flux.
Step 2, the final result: -1.3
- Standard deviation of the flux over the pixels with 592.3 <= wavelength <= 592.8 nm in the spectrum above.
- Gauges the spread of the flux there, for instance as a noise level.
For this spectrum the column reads 0.04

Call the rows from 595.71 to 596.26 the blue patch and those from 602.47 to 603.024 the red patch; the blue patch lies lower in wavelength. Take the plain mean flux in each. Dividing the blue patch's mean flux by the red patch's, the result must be 0.87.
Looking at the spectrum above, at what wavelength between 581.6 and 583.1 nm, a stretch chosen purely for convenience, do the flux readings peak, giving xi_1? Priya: 582.083 nm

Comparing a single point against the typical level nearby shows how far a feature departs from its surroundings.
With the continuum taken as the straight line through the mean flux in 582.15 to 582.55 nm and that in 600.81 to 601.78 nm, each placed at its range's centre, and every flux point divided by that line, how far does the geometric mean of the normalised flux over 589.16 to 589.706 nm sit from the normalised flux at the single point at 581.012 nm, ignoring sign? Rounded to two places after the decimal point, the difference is 0.63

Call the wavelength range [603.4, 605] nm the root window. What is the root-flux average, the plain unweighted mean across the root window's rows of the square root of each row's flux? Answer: 4.79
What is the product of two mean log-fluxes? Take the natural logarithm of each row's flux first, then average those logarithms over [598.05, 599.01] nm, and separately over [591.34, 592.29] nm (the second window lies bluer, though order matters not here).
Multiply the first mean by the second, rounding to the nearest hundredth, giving 8.84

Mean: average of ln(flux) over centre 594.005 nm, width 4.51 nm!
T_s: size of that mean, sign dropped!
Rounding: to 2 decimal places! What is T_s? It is 2.97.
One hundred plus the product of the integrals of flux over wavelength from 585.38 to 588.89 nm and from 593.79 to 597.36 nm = 4553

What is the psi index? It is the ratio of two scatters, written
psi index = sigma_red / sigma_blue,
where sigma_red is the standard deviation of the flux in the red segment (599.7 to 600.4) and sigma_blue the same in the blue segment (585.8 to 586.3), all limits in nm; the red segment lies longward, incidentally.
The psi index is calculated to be 1.4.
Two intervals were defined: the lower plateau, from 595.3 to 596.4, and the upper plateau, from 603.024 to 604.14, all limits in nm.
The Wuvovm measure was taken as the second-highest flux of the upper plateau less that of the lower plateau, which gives 3.3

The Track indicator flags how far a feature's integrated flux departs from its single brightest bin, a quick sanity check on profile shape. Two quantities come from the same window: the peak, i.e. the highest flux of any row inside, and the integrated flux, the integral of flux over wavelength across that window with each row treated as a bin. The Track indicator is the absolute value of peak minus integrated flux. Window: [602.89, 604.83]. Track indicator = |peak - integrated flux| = 21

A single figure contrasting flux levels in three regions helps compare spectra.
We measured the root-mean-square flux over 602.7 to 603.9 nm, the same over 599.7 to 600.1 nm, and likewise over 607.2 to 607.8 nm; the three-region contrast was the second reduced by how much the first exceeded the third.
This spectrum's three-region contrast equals 21.6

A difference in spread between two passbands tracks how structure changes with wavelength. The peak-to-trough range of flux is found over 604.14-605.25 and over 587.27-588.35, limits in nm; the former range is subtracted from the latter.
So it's 1.8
